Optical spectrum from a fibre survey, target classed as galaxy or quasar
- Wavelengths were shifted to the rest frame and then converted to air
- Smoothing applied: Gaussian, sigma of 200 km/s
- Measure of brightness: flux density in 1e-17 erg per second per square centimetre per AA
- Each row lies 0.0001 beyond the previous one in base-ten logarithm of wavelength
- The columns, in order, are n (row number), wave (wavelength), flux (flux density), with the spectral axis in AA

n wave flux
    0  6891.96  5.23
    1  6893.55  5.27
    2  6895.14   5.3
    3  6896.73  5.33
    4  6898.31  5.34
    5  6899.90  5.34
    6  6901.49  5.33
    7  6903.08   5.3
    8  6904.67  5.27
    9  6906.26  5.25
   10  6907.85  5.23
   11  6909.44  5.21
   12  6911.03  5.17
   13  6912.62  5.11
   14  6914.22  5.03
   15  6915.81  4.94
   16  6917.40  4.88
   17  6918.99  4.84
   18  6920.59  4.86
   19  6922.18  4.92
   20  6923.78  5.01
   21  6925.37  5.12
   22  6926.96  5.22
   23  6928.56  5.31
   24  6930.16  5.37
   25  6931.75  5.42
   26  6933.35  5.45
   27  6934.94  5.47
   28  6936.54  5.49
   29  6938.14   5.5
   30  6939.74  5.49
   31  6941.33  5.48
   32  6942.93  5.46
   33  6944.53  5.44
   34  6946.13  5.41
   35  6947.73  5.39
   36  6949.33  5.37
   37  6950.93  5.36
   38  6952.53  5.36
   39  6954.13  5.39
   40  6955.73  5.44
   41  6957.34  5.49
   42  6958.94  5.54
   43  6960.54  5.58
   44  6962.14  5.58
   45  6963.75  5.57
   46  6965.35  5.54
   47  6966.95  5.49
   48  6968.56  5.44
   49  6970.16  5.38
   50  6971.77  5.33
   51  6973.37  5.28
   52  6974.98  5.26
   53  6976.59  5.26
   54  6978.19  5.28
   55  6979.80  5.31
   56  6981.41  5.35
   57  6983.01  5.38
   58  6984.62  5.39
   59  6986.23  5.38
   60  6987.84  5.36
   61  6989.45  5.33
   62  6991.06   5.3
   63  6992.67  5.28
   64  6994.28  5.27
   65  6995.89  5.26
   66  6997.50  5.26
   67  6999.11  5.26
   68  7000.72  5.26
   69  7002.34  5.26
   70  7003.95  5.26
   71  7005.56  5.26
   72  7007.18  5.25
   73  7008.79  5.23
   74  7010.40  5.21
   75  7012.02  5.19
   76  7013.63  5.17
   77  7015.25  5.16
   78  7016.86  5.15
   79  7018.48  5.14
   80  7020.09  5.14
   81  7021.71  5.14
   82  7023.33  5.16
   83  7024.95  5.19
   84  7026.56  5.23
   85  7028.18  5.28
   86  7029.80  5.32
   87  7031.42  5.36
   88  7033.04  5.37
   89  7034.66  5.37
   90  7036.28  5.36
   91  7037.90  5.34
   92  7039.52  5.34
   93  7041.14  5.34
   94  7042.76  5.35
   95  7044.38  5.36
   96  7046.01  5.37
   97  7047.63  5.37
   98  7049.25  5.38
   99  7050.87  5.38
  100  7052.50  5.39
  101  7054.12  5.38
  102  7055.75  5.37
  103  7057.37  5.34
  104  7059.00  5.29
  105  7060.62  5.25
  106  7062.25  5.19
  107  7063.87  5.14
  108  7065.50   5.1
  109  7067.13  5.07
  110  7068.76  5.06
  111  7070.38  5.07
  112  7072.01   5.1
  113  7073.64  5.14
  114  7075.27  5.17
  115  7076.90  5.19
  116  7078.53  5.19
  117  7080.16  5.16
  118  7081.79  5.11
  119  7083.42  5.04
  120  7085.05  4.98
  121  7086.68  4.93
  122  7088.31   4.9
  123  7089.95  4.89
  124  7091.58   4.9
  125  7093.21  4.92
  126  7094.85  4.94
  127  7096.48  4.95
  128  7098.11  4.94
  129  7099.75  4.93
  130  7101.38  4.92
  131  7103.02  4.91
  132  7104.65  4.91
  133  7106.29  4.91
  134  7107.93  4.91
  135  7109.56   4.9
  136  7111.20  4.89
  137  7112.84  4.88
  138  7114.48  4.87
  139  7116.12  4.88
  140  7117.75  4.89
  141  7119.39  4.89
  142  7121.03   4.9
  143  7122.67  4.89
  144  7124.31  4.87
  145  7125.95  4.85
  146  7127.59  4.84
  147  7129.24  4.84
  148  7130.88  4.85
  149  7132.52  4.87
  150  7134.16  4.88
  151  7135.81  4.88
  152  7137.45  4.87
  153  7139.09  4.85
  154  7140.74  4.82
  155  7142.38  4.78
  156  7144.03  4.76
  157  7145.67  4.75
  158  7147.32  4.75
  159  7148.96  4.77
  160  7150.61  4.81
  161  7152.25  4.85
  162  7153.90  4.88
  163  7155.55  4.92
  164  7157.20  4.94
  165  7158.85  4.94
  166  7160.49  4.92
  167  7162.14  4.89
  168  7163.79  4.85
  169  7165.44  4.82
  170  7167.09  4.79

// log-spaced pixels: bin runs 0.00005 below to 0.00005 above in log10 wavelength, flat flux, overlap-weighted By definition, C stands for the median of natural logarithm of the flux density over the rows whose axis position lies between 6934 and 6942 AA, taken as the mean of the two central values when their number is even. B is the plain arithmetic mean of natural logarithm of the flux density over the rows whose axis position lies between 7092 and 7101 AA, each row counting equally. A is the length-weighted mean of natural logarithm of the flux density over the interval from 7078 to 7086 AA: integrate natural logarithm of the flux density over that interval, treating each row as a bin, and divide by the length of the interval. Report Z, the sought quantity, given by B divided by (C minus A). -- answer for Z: 21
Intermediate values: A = 1.63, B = 1.60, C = 1.70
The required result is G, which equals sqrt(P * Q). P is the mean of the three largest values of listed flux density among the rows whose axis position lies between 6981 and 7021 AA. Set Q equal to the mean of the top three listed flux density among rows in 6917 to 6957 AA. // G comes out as 5.44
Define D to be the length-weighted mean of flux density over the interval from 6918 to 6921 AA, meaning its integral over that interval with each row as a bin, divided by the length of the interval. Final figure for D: 4.84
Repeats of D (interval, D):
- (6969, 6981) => 5.31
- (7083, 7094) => 4.93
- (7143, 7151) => 4.76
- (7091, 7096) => 4.92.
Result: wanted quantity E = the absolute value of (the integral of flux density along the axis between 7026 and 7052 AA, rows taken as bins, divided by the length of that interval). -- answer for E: 5.35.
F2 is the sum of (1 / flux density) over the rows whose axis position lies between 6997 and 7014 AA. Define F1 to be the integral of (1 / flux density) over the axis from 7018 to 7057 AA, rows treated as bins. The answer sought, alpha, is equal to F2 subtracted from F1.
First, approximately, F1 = 7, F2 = 2.1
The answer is 5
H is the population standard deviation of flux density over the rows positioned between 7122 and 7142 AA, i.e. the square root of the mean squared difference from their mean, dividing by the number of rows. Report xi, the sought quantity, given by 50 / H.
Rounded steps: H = 0.020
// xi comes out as 2529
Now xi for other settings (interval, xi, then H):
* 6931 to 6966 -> 738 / 0.068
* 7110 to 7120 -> 6708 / 0.007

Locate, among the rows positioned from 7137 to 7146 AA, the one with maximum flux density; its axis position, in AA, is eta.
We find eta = 7137.45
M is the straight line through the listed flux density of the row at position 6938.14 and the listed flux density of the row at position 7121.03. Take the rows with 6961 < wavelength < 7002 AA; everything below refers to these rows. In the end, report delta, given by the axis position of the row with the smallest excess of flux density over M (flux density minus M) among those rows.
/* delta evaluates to 6974.98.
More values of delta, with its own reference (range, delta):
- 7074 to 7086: 7085.05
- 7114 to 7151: 7145.67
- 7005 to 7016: 7015.25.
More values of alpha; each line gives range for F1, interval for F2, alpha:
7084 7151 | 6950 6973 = 11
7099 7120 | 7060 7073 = 3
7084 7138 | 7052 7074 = 8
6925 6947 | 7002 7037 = 0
